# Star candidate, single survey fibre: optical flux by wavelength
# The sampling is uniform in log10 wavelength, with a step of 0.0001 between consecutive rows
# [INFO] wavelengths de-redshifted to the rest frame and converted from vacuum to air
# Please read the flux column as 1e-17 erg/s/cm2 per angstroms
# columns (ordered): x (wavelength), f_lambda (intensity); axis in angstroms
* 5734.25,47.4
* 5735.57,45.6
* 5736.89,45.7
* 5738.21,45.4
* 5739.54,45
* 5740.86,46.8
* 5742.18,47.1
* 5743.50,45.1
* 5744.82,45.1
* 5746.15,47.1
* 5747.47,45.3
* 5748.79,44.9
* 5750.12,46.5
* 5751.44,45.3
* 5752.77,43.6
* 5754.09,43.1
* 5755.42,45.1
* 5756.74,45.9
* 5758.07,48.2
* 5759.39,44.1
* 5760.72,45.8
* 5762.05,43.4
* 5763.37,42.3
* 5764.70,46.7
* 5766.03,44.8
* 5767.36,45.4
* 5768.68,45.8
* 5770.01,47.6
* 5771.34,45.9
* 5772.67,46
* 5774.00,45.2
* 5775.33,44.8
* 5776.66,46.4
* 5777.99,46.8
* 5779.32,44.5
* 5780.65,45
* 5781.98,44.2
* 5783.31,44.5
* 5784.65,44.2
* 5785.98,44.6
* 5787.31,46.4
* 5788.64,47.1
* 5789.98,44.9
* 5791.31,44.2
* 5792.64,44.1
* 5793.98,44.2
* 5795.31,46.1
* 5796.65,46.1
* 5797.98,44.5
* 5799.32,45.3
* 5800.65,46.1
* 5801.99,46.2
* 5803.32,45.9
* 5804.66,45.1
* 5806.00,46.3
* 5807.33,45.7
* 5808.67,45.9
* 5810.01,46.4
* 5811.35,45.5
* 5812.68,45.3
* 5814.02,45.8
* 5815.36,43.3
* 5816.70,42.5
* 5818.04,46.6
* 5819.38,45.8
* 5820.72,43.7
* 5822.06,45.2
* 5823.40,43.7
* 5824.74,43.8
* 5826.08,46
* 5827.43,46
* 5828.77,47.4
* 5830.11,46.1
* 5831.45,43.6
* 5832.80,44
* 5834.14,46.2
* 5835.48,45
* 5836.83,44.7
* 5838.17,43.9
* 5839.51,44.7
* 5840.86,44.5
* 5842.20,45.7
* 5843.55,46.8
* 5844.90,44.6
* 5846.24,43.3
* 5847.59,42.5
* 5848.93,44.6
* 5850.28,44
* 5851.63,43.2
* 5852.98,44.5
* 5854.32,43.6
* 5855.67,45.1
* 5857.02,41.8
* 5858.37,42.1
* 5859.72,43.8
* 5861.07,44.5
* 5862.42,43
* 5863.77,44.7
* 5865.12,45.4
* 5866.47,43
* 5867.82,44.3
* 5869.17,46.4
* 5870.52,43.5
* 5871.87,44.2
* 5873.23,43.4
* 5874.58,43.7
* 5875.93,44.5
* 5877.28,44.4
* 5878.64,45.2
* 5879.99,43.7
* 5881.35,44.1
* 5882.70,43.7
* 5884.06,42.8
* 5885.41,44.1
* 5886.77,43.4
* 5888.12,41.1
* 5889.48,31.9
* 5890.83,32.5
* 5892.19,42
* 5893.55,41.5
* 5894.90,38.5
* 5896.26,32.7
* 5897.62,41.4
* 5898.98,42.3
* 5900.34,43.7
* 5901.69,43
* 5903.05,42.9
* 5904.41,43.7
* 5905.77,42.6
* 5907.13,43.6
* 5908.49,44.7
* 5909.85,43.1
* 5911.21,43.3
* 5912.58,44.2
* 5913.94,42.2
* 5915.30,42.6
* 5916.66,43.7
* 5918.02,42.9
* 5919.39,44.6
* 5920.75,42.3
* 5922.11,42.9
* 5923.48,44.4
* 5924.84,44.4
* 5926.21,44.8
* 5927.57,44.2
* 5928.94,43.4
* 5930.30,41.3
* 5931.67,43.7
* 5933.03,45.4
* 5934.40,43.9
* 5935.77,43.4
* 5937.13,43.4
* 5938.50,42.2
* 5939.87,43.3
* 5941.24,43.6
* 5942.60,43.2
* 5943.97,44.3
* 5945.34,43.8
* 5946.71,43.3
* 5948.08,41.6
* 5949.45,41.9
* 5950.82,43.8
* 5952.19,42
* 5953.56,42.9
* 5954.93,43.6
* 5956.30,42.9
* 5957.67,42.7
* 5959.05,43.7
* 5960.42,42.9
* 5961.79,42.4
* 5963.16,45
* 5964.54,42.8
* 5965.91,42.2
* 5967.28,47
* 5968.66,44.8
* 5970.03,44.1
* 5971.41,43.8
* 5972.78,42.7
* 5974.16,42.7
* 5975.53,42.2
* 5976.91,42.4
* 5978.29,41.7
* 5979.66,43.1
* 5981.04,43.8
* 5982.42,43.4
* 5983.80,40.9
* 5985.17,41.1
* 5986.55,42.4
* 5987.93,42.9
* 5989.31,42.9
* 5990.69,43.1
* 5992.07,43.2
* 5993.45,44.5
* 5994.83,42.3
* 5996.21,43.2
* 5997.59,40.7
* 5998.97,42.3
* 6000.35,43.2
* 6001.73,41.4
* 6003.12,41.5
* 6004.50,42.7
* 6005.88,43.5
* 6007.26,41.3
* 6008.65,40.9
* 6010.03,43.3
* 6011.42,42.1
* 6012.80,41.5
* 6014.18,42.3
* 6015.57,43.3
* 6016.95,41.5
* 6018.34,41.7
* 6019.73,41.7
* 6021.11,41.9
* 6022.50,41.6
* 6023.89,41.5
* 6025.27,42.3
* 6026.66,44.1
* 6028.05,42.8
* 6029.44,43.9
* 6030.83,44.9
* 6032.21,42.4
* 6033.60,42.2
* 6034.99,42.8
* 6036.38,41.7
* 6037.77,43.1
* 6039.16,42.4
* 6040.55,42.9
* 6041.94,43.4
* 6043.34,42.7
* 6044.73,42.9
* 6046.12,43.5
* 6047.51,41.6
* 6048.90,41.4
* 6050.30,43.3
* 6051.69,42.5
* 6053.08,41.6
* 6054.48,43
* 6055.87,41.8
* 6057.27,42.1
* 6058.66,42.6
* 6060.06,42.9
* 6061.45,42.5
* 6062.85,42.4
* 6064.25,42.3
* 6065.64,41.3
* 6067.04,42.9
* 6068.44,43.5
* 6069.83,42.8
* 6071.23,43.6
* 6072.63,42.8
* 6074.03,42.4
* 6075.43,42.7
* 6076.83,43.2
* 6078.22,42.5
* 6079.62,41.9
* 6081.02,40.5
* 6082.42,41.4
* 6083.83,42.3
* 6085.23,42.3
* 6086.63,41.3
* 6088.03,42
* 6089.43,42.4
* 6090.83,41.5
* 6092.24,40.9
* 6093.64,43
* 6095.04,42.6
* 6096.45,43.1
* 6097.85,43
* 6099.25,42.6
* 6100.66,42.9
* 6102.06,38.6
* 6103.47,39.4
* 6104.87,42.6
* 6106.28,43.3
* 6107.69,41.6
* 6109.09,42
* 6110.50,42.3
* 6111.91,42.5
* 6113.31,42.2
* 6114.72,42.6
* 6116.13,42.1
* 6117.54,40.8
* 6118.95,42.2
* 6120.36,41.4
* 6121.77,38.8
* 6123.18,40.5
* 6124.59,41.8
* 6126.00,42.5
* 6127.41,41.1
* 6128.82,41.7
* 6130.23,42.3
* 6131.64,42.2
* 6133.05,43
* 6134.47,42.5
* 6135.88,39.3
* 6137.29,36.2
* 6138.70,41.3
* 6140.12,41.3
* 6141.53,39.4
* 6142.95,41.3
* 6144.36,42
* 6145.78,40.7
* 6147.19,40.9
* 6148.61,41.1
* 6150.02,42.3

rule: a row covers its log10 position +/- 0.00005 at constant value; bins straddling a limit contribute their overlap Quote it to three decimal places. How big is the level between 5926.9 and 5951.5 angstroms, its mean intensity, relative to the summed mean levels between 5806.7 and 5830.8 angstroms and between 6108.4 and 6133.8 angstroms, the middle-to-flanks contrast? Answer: 0.498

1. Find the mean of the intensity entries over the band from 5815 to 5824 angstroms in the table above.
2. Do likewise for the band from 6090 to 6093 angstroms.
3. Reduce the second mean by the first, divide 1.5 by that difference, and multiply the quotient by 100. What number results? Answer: -47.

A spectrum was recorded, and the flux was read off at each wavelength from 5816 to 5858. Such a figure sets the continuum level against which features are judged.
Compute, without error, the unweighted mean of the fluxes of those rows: 44.6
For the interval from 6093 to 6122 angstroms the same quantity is 41.9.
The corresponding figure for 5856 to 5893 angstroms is 42.9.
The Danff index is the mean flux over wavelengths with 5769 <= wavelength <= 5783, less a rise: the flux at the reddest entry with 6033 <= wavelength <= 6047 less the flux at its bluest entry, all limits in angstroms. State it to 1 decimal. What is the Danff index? 44.3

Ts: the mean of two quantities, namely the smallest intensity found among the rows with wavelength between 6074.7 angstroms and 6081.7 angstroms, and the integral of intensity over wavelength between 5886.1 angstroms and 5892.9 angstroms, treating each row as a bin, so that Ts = 150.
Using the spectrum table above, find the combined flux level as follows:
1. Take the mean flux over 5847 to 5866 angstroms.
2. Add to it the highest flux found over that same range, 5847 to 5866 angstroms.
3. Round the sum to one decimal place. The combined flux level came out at 89.2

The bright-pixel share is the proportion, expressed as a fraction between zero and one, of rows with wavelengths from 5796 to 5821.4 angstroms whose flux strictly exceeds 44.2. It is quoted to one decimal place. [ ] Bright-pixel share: 0.8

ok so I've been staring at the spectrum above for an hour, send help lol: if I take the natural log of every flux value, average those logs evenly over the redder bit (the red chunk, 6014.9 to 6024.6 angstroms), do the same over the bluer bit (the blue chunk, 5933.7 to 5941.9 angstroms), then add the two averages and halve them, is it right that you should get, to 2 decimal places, 3.75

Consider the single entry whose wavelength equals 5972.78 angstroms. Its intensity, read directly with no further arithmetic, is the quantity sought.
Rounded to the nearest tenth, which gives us 42.7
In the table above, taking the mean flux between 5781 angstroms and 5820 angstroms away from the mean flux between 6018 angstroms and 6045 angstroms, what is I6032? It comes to -2.6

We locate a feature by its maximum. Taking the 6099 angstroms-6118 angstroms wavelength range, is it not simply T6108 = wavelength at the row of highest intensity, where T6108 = 6106.28 angstroms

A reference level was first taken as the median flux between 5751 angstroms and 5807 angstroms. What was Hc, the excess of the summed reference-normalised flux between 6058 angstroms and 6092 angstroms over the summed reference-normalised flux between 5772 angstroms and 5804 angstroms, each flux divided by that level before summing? -1.6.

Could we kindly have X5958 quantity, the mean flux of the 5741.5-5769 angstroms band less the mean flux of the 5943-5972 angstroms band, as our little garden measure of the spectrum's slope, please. 1.9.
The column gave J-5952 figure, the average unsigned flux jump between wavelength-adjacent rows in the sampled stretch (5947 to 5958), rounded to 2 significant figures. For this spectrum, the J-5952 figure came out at 0.93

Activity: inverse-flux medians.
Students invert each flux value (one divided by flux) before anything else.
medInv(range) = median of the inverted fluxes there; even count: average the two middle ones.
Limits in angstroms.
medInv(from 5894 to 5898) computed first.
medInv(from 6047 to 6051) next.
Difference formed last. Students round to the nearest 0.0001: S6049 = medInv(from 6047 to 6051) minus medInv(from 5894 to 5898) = -0.0019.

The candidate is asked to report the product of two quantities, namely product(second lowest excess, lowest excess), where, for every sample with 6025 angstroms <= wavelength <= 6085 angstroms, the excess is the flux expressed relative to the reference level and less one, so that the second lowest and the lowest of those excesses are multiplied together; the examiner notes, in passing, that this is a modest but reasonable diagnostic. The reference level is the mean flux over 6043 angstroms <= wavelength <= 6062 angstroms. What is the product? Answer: 0.0013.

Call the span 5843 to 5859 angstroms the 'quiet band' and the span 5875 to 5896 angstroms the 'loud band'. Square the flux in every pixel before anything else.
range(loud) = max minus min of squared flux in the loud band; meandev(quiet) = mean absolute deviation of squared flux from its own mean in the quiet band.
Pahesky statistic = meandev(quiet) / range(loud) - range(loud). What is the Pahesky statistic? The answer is -1025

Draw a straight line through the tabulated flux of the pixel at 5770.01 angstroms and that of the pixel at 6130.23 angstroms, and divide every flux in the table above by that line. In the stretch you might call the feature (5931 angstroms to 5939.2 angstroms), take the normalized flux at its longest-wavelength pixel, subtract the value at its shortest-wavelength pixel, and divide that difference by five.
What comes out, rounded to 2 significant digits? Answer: -0.0062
